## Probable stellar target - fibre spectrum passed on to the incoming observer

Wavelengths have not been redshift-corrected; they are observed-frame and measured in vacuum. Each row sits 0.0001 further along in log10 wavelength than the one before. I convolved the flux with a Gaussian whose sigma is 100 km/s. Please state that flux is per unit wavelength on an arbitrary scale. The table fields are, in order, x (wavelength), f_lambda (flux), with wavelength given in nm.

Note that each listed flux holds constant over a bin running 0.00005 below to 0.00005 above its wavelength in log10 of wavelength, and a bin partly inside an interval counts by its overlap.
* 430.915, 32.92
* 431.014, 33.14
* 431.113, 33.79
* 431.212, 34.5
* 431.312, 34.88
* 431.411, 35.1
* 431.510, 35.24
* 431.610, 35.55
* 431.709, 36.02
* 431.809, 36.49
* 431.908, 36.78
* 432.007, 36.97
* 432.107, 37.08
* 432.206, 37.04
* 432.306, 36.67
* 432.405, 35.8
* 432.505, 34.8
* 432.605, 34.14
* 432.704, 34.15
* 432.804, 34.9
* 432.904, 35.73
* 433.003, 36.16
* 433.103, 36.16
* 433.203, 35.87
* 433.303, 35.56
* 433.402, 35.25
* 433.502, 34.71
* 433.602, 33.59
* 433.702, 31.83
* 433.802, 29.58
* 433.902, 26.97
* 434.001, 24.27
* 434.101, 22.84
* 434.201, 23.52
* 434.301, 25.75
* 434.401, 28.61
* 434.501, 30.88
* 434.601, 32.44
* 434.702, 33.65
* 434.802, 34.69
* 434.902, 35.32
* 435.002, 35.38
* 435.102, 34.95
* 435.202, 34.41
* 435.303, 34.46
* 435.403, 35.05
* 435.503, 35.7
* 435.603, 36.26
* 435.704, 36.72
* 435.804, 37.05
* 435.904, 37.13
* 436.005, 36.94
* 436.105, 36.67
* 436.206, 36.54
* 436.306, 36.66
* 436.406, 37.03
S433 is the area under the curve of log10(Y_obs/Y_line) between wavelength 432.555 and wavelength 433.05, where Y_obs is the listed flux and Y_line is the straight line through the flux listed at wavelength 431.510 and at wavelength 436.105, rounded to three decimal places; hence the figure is -0.004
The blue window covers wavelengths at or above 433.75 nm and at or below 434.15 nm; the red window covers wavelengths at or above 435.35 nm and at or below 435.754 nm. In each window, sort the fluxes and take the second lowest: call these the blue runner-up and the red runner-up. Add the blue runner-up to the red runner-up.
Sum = 60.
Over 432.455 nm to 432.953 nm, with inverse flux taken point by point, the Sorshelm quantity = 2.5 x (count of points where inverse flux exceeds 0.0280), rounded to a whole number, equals 10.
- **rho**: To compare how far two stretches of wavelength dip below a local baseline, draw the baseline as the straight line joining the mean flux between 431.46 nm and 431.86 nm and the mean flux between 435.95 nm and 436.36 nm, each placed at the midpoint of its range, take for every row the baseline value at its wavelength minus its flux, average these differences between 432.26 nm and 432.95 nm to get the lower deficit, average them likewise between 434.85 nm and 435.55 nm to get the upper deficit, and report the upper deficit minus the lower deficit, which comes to 1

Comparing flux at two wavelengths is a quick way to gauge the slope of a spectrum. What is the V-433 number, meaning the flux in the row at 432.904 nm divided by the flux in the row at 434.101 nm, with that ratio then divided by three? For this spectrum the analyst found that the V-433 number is 0.52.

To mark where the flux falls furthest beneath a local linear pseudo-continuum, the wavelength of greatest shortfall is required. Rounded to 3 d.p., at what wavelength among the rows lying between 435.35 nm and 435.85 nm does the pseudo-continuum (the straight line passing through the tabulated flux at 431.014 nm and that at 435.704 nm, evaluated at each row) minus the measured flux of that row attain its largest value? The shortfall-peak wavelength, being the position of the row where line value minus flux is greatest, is 435.403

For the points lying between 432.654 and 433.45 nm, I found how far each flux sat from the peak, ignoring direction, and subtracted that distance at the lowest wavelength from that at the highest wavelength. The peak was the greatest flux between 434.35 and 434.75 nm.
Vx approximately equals 1.1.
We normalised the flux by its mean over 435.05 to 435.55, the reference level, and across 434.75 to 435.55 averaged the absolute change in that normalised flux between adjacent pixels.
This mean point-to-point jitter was 0.012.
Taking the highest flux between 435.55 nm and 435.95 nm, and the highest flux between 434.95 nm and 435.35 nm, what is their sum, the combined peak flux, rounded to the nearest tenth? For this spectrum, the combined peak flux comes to 72.5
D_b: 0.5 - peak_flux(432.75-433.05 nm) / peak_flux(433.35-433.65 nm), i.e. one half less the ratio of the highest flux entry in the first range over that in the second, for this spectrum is -0.53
